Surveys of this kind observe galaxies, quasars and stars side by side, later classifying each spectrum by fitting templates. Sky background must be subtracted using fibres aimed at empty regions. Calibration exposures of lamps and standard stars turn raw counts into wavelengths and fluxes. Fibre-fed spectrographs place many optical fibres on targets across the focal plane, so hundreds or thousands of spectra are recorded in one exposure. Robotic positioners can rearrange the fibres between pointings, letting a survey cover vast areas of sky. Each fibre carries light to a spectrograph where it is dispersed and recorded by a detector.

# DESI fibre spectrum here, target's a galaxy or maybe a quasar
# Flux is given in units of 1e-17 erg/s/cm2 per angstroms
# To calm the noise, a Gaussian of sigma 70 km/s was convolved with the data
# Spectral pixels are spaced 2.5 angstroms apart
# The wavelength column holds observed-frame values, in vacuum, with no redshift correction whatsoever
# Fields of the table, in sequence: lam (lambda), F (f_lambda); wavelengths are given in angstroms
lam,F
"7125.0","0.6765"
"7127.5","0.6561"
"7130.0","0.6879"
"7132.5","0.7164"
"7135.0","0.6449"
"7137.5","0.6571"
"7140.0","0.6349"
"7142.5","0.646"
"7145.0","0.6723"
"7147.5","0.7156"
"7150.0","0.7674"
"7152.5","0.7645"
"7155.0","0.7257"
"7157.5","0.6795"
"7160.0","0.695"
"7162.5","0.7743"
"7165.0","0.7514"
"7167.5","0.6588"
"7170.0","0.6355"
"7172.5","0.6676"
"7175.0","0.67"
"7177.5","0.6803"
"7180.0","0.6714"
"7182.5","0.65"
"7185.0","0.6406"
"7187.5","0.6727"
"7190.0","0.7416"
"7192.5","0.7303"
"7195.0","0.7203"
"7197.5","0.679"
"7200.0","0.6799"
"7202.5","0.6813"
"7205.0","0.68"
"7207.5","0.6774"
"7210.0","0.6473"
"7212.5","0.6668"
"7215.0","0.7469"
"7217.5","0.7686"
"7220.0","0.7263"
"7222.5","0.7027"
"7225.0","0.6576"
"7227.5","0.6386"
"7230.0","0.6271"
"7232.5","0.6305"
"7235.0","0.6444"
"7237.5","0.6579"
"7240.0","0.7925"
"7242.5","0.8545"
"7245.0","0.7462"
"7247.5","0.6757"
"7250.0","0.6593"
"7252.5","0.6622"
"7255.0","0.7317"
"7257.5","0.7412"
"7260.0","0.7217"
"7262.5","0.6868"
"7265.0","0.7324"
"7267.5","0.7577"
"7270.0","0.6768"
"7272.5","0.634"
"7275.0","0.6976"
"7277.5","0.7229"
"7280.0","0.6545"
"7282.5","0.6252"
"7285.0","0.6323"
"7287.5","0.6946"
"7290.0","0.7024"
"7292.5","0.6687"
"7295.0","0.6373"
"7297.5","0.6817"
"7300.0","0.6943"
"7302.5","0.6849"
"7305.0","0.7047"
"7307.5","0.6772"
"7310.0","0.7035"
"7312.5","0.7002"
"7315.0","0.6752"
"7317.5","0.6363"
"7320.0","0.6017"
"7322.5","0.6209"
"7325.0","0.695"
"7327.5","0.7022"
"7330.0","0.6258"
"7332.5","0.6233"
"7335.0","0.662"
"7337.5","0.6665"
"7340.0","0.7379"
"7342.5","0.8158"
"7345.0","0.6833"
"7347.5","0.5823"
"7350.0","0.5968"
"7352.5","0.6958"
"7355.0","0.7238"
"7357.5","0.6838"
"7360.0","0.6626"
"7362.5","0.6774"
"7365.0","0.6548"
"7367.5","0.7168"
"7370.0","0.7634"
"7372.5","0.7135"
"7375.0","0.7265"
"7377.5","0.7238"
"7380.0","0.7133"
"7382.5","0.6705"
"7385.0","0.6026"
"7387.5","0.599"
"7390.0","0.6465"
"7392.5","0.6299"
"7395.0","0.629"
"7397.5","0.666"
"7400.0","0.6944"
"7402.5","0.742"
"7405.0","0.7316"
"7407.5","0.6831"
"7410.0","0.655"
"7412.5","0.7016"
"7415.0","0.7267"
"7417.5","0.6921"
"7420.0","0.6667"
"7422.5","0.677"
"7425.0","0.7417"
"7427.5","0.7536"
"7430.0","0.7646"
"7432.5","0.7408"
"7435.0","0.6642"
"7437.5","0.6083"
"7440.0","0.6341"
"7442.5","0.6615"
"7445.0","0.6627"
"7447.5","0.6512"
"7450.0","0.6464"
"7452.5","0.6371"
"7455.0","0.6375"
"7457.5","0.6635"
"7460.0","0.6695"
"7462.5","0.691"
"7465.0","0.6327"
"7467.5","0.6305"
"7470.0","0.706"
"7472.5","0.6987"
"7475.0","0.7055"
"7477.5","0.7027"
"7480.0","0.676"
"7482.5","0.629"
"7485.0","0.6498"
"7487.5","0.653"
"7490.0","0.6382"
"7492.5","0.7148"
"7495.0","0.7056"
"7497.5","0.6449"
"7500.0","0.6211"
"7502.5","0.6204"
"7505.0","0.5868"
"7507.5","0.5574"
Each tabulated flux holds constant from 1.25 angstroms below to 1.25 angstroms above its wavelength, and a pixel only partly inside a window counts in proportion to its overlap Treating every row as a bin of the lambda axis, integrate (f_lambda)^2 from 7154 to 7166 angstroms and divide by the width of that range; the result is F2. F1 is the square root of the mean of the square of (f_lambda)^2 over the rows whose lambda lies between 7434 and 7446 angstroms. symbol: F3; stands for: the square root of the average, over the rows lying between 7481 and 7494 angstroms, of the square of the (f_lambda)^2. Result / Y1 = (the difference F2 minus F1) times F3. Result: 0.047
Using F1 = 0.42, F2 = 0.526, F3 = 0.43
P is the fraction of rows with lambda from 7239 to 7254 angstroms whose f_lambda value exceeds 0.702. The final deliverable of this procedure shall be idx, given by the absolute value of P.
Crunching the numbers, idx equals 0.50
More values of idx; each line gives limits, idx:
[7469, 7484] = 0.50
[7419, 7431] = 0.60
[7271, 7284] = 0.20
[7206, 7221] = 0.50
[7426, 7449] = 0.33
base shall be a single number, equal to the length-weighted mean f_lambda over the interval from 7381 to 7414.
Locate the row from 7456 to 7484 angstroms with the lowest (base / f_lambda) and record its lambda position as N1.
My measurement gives 7470.0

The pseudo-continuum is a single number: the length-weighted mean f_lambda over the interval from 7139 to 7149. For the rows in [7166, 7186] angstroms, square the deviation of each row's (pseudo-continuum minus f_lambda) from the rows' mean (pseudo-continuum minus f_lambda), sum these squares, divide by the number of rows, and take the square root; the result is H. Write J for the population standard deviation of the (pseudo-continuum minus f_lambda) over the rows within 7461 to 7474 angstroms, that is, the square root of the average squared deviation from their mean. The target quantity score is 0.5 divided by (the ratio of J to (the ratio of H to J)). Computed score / 7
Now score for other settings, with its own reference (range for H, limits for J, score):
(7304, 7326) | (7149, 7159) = 14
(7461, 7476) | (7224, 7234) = 117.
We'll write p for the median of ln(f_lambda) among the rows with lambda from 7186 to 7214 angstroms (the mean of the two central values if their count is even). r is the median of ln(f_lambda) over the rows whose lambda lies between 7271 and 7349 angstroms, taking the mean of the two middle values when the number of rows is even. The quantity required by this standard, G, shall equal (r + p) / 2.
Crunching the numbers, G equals -0.388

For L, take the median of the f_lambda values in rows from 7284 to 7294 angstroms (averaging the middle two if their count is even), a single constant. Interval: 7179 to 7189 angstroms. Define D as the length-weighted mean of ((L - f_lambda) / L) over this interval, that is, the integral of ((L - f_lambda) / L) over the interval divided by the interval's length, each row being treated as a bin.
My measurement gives 0.03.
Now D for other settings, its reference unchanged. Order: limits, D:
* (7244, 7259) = -0.03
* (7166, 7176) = 0.03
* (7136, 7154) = -0.02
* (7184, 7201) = -0.02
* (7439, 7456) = 0.05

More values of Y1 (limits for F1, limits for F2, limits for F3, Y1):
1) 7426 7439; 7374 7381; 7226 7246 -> 0.006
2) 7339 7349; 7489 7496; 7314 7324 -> -0.018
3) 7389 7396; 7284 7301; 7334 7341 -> 0.024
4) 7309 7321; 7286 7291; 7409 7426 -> 0.019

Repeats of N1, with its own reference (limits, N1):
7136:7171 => 7162.5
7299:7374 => 7342.5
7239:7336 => 7242.5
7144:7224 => 7162.5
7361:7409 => 7370.0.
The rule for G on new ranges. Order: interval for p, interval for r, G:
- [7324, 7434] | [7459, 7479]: -0.369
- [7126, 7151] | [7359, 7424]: -0.397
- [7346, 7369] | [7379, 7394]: -0.419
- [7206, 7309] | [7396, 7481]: -0.387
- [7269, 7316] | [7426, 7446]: -0.397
